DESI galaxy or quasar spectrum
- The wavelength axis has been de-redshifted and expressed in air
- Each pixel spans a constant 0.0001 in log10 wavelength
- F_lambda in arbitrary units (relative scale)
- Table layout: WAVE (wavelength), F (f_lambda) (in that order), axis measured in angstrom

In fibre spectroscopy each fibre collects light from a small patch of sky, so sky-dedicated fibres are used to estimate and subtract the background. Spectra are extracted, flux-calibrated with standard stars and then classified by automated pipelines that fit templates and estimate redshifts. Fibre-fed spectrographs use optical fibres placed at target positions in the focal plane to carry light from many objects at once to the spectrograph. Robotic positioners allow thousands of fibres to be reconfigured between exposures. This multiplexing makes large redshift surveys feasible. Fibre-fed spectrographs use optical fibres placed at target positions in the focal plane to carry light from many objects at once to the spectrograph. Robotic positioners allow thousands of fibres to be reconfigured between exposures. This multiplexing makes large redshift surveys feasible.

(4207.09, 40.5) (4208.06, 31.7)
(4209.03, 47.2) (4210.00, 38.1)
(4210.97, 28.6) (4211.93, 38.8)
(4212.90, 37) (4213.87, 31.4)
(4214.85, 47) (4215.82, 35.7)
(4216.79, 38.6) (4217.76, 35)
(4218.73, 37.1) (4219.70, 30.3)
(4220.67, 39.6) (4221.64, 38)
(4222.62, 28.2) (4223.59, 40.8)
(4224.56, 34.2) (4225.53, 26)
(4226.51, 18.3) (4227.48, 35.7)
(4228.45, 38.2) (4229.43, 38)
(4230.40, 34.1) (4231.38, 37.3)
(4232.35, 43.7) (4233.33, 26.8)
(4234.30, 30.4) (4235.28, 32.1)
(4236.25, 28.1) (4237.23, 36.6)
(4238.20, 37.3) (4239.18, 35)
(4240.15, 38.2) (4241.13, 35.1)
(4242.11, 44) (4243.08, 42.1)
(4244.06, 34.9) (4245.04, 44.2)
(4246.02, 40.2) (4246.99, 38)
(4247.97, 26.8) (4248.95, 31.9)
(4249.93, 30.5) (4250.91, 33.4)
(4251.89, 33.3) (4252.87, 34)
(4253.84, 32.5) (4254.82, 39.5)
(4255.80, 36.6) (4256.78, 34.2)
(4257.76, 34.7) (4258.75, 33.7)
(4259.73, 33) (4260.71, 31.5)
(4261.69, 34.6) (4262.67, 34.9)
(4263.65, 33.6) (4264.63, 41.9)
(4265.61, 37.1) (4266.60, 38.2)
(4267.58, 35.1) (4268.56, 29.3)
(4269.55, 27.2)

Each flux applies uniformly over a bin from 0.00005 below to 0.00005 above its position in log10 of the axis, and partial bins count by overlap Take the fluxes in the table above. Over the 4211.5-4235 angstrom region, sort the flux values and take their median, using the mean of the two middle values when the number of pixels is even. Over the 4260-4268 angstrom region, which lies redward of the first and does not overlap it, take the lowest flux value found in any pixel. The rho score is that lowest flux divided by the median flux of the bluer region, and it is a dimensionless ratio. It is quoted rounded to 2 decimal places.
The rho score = 0.87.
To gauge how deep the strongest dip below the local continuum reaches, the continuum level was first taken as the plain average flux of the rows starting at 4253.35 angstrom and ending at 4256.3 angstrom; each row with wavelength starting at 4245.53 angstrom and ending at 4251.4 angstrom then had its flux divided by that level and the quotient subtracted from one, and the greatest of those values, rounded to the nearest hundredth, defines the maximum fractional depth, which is 0.26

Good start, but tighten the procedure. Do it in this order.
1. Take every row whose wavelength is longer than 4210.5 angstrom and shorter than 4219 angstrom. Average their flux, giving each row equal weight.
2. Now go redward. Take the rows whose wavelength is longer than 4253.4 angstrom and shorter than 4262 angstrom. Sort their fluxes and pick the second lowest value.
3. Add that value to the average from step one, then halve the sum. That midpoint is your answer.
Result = 34.5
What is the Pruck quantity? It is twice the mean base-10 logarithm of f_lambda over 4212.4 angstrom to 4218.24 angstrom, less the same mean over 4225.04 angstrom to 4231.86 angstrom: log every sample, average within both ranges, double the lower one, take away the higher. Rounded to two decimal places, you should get 1.64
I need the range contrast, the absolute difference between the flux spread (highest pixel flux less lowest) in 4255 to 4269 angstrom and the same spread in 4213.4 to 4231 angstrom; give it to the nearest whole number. 16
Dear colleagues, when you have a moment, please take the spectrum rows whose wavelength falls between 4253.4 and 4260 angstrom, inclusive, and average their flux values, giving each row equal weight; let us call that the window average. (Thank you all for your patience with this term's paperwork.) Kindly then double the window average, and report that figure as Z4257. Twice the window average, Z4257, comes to 69.8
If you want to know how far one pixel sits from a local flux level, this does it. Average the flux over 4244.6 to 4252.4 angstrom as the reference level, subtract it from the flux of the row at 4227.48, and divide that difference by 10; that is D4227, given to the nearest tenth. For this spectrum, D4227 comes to 0.1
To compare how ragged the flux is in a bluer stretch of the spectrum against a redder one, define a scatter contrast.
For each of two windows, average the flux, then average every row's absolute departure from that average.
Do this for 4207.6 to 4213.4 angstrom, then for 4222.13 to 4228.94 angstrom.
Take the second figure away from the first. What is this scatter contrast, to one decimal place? -1.9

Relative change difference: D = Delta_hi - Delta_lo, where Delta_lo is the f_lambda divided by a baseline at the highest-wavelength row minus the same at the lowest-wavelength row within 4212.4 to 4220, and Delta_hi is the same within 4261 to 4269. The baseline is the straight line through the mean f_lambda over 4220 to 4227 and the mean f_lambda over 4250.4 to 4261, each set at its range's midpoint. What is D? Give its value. 0.1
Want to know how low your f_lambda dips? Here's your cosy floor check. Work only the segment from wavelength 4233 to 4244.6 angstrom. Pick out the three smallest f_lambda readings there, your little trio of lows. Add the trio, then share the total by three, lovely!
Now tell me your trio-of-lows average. 28.4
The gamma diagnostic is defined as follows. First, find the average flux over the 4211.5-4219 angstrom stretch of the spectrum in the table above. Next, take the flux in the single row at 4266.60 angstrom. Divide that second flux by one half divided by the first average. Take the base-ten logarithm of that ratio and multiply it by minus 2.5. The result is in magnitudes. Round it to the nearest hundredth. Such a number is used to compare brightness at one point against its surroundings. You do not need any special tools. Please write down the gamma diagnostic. -8.64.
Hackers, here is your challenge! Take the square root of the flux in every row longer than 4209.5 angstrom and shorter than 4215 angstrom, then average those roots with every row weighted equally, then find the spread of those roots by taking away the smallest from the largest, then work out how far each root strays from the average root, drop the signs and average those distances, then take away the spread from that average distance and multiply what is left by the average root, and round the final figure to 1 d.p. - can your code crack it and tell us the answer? -6.8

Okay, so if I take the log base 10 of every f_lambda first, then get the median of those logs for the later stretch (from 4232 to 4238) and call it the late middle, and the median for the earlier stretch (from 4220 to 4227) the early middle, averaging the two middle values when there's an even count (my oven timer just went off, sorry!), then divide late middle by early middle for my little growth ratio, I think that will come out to 0.97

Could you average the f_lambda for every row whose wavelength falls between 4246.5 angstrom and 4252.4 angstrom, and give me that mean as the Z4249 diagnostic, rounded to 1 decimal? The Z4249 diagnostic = 32.3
